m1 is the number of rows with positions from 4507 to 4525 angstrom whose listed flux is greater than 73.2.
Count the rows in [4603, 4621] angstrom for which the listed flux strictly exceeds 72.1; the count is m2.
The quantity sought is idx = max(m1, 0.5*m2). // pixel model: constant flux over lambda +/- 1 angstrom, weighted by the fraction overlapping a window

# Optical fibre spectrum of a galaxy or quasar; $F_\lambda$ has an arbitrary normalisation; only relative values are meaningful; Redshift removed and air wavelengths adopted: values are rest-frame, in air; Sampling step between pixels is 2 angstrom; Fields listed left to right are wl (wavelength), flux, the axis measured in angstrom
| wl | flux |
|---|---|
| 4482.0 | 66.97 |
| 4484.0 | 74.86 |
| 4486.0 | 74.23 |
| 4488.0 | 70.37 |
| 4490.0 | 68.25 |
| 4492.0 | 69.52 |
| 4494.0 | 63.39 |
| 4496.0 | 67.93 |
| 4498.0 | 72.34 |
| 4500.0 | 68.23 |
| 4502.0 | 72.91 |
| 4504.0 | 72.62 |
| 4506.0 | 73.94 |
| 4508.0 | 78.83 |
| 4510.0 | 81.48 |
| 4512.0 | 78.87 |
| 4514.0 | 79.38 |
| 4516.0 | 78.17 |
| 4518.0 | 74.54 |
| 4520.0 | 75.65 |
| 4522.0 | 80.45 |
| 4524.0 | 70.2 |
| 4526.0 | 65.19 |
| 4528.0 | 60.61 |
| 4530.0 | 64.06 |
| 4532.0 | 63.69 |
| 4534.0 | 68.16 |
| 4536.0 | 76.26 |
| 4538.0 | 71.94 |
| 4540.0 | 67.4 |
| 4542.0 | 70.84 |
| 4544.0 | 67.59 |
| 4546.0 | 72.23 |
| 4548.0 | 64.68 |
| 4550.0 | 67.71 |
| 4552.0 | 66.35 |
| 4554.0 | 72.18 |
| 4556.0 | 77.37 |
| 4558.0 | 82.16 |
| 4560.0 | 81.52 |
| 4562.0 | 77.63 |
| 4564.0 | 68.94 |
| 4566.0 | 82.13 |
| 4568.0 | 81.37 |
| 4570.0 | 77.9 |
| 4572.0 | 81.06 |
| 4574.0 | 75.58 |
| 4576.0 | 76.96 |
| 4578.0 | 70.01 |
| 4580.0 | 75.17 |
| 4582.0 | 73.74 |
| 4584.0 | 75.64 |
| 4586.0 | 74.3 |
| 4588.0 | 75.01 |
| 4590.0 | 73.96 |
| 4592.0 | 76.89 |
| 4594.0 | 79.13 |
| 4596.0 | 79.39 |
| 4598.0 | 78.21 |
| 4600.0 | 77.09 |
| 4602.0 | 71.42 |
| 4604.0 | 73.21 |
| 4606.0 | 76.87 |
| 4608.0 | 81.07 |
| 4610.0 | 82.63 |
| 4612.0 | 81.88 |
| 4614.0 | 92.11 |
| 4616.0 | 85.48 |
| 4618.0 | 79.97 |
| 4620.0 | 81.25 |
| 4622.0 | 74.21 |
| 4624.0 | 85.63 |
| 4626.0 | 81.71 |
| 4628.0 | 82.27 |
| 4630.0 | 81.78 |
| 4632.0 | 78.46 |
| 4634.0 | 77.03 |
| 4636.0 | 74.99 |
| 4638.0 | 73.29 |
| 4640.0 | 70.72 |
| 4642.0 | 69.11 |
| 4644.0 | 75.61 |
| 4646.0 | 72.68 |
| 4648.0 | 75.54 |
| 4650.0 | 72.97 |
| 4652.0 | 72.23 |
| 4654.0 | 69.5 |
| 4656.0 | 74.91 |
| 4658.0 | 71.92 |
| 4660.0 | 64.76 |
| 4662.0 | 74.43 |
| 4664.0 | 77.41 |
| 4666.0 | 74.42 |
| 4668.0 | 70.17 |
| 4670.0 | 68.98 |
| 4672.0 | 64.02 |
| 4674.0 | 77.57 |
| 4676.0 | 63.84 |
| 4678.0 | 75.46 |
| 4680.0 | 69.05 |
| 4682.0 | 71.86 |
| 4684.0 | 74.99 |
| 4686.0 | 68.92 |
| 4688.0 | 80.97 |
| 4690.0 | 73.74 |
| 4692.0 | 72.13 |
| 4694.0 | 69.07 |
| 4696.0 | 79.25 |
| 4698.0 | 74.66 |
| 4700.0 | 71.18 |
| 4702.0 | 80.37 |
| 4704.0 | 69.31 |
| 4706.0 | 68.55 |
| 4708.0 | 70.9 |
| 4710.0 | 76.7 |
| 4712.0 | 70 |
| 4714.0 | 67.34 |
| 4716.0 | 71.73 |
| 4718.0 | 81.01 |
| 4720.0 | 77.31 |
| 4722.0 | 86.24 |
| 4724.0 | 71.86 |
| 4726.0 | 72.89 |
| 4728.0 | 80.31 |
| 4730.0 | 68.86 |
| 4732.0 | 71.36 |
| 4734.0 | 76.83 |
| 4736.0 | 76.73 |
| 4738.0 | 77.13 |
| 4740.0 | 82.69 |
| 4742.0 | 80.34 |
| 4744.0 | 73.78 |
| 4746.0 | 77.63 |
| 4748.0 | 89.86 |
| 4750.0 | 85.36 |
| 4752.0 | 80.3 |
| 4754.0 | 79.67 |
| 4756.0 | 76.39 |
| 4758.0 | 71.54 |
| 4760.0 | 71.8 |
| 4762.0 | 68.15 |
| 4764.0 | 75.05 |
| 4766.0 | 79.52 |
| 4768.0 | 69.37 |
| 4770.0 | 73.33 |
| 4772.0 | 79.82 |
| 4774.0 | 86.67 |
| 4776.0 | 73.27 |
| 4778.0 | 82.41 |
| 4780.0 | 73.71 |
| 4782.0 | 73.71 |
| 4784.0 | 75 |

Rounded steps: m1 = 8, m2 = 9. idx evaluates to 8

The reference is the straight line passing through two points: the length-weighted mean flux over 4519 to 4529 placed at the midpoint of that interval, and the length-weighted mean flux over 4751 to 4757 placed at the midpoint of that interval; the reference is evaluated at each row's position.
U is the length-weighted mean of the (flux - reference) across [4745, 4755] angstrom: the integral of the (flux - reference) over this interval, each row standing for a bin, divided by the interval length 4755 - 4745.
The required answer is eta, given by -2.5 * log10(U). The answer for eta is -1.5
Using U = 3.9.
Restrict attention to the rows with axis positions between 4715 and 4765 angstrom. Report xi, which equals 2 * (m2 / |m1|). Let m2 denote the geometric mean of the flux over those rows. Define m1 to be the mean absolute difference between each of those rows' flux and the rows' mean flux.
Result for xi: 36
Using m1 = 4.3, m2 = 76.8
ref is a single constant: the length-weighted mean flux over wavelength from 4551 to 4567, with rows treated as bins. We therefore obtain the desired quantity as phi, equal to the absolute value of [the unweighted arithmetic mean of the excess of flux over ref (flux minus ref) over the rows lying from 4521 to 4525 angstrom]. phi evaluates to 0.7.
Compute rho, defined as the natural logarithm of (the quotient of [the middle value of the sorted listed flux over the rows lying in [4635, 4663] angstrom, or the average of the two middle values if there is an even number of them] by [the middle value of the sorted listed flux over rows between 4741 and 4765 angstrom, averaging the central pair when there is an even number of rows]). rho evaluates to -0.06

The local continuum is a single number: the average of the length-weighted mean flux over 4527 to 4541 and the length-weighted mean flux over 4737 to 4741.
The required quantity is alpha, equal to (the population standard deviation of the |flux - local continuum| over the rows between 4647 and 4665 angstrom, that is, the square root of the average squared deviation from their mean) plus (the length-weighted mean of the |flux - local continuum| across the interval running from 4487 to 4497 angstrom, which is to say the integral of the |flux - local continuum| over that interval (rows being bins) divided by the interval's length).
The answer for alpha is 8.3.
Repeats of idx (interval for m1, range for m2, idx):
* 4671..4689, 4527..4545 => 4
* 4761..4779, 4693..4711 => 7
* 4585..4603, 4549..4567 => 8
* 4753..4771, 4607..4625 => 5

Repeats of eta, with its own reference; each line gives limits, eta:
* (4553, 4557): -1.3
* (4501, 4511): -2.0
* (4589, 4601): -1.6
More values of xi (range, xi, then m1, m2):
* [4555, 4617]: 44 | 3.6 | 77.8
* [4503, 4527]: 40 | 3.8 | 75.6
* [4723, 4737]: 45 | 3.3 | 74.0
